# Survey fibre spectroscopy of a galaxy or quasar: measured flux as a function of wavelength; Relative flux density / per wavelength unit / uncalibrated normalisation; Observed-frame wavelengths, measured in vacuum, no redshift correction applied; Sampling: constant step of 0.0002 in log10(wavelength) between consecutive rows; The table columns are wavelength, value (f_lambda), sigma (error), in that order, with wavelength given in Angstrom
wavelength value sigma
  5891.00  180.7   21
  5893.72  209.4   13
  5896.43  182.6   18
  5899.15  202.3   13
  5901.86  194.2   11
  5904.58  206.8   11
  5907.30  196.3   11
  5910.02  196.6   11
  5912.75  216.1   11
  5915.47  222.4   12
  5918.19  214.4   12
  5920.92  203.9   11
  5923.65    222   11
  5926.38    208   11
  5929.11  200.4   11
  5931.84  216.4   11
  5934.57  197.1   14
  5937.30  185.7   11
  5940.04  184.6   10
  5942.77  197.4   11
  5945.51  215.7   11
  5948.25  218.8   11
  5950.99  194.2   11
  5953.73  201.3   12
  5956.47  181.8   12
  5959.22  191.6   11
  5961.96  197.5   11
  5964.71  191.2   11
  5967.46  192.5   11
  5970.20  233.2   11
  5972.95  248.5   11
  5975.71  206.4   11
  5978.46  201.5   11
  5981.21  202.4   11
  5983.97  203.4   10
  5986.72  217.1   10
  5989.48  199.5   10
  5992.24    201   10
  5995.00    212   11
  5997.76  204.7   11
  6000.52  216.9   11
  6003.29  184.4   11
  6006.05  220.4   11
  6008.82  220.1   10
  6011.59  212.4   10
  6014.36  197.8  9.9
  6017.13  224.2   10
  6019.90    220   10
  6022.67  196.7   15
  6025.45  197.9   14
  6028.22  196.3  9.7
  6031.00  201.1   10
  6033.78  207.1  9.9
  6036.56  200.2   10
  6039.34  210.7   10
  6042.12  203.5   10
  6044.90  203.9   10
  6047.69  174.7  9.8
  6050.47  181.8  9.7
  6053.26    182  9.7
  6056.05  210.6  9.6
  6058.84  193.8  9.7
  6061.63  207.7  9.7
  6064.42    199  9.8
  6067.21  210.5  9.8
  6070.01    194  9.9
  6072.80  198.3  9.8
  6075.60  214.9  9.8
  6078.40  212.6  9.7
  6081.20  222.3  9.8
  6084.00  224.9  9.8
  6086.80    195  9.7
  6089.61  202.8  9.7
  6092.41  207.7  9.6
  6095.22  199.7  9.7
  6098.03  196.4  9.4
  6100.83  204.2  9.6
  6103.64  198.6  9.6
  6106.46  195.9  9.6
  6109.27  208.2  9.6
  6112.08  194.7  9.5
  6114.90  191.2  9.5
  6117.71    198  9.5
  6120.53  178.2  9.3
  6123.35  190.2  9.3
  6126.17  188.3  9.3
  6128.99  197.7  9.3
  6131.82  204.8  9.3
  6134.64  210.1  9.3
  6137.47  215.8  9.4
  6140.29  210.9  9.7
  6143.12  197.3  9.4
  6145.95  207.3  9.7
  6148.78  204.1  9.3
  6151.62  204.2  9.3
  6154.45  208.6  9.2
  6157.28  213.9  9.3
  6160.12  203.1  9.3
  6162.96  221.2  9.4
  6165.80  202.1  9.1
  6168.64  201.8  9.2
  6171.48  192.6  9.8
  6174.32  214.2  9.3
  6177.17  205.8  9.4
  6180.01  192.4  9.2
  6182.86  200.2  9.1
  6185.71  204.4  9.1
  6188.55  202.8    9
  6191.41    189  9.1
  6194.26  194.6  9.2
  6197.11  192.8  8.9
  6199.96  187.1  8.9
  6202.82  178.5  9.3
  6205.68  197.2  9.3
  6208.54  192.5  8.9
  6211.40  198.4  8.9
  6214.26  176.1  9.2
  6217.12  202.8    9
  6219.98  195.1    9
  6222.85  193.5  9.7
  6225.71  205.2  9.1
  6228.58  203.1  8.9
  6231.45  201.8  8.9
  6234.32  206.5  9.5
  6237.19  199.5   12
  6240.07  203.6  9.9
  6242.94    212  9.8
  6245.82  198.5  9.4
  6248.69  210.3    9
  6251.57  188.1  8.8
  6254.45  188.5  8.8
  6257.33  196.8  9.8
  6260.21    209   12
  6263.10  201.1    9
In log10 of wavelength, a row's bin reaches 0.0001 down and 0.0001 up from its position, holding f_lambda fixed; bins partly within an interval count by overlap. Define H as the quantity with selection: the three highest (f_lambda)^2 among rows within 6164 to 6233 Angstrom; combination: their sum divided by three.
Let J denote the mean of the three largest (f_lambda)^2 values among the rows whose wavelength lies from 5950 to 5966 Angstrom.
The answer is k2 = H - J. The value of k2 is 4367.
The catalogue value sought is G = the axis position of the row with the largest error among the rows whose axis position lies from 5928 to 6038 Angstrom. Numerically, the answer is 6022.67 Angstrom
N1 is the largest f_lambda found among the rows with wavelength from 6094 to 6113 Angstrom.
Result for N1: 208.2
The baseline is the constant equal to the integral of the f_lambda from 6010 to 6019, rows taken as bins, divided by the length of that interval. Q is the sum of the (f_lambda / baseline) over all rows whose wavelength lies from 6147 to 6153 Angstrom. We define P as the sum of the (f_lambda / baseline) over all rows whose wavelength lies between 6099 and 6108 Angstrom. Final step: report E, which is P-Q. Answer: 0.9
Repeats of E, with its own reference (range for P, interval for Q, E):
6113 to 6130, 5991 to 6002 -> 1.5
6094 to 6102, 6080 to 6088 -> -0.2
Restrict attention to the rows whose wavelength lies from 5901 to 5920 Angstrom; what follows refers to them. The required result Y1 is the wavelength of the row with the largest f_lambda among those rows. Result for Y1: 5915.47 Angstrom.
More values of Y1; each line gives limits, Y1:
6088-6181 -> 6162.96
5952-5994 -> 5972.95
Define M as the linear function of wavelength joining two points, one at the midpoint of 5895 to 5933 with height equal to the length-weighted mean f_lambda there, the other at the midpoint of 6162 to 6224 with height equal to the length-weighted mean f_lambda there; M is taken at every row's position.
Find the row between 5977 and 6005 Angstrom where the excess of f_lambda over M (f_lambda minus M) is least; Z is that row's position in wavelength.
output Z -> 6003.29 Angstrom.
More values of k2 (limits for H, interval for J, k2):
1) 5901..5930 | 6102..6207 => 1355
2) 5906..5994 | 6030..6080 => 9940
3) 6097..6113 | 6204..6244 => -1735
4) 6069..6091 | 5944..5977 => -5943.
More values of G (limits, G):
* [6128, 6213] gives 6171.48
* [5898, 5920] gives 5899.15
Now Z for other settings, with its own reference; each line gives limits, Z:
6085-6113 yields 6086.80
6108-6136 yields 6120.53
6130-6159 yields 6143.12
